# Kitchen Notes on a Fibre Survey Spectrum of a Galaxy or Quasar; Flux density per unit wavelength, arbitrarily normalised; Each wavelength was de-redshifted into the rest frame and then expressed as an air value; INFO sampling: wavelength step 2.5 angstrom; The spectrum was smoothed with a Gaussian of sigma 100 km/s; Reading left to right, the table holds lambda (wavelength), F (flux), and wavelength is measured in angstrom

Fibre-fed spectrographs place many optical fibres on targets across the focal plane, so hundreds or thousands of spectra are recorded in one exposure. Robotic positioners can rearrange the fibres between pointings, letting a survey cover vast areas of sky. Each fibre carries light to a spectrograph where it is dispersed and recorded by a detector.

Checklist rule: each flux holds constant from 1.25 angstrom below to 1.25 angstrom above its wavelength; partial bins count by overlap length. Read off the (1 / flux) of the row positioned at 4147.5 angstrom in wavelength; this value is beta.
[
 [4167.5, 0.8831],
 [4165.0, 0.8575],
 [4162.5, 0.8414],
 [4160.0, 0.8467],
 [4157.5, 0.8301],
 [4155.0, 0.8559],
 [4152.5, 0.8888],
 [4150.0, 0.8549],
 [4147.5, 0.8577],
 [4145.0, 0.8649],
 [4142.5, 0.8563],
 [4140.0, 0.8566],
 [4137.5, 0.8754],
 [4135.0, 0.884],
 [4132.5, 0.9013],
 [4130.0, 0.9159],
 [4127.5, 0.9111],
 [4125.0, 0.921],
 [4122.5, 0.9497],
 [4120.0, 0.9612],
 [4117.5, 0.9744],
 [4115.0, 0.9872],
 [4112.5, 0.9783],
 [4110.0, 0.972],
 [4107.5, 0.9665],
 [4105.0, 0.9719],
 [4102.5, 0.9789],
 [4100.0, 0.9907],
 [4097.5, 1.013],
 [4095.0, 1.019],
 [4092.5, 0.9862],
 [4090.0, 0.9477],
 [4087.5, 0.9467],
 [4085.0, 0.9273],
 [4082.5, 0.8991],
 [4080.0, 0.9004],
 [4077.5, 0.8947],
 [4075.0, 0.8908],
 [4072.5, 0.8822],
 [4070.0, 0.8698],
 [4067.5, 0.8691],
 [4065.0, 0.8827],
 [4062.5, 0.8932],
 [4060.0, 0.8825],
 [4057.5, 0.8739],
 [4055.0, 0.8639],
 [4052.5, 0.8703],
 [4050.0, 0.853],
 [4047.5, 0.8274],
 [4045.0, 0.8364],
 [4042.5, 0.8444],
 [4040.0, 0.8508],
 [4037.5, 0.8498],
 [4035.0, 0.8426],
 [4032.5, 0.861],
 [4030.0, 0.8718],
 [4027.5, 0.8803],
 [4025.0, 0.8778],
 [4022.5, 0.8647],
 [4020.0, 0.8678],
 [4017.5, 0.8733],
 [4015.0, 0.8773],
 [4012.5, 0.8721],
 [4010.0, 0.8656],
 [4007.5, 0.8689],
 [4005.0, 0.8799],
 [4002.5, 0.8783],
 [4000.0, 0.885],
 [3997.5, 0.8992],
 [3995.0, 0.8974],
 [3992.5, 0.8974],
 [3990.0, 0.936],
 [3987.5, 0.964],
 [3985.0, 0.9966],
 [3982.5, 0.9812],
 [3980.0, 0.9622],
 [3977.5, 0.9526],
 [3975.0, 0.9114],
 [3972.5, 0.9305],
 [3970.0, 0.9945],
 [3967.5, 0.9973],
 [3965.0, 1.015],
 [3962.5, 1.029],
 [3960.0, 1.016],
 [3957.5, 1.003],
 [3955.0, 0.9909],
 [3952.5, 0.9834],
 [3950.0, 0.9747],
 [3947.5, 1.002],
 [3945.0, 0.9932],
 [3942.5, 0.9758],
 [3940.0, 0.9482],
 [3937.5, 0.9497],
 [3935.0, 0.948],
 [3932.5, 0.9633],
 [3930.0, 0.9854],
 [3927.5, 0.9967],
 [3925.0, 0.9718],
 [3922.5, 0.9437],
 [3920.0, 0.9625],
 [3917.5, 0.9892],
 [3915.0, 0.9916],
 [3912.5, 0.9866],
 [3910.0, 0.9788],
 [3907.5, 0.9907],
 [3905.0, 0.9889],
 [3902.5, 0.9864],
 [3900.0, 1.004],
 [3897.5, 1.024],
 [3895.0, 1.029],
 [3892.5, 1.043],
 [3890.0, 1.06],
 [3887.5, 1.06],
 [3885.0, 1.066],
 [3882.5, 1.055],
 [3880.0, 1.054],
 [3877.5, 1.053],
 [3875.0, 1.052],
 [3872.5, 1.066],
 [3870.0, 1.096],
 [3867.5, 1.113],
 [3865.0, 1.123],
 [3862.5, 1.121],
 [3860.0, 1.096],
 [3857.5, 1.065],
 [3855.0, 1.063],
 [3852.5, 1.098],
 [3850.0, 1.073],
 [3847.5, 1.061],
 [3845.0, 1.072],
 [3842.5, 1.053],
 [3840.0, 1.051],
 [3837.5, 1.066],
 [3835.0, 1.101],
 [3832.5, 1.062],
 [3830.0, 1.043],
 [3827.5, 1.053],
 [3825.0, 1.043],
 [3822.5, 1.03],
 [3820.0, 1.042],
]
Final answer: 1.17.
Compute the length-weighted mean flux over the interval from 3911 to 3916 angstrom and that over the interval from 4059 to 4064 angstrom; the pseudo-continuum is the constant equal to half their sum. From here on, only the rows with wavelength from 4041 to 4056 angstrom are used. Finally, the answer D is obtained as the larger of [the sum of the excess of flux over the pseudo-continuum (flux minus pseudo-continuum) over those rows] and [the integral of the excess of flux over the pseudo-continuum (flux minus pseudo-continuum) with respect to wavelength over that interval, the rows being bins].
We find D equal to -0.5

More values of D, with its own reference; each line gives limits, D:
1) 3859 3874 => 2.5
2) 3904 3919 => 0.7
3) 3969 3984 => 0.3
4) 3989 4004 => -0.2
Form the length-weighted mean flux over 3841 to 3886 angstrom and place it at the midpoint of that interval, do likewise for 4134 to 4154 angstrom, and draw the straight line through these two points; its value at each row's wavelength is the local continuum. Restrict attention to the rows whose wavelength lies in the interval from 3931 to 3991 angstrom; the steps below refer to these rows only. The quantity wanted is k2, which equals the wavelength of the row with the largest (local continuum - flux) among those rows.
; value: 3975.0 angstrom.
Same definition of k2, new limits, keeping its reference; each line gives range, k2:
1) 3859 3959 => 3922.5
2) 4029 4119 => 4047.5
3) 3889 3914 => 3910.0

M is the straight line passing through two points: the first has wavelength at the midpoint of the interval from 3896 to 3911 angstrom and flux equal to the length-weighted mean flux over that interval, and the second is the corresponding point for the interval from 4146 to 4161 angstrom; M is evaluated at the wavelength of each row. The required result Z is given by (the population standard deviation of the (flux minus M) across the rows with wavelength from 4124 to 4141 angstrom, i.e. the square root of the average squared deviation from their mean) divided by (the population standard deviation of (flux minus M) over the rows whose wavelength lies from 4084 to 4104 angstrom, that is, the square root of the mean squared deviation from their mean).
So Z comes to 0.6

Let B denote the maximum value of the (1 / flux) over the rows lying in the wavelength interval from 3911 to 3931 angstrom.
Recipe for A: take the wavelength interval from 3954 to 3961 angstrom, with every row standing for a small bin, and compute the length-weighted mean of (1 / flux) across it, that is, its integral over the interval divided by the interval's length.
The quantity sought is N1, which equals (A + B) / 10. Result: 0.206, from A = 1.00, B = 1.06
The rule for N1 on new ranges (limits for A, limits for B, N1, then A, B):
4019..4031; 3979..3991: 0.221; 1.15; 1.07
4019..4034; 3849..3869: 0.209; 1.15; 0.94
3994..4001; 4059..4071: 0.227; 1.12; 1.15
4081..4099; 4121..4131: 0.214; 1.04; 1.10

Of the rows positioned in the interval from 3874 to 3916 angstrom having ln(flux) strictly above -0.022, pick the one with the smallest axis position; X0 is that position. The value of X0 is 3875.0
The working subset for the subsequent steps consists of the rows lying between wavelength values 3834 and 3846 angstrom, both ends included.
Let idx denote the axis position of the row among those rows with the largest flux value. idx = 3835.0 angstrom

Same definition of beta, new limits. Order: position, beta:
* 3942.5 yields 1.02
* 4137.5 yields 1.14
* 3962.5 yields 0.97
